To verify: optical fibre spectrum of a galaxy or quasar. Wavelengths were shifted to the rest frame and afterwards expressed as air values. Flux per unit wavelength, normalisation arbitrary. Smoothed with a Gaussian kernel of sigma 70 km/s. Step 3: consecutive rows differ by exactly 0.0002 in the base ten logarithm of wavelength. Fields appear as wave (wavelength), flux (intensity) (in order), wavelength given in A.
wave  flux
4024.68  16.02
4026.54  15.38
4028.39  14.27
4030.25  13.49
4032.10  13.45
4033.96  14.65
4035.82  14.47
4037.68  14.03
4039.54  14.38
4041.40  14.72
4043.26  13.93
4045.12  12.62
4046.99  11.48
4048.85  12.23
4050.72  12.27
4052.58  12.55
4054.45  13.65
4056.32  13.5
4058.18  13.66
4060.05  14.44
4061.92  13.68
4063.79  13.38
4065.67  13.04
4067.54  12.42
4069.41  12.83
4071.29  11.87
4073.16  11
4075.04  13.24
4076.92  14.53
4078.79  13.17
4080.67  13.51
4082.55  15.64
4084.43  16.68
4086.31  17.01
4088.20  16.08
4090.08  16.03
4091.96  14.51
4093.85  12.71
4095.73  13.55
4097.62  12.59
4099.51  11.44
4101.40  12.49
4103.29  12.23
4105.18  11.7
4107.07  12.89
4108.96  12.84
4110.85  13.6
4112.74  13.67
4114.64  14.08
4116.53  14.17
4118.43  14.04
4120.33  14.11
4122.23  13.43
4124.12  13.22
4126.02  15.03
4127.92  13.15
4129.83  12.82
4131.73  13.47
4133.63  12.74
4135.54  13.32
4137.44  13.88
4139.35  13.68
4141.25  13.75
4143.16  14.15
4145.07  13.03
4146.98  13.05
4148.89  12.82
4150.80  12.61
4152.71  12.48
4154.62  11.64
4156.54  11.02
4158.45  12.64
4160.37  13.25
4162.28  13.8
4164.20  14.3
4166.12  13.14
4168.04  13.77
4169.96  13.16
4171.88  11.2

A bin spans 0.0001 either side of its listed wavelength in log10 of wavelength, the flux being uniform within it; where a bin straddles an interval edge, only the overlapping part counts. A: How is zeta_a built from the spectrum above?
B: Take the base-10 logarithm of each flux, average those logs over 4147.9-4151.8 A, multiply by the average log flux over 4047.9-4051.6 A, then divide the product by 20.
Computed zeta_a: 0.0601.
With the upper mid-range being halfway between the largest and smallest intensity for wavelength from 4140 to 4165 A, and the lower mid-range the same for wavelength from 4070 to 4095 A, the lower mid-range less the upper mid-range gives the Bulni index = 1.3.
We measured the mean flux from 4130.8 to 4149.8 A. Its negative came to -13.4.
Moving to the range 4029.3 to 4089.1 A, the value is -13.7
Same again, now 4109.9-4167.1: -13.3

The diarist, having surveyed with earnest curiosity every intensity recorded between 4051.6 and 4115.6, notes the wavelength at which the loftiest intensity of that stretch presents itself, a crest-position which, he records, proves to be 4086.31 A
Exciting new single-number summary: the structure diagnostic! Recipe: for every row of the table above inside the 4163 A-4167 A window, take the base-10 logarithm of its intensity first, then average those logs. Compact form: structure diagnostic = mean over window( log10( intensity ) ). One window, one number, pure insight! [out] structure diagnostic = 1.14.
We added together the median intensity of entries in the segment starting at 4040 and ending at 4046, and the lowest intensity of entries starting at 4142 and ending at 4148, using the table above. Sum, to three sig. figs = 27.0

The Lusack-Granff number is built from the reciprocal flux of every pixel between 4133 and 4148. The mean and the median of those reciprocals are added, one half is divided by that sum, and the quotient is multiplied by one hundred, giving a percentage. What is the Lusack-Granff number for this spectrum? 337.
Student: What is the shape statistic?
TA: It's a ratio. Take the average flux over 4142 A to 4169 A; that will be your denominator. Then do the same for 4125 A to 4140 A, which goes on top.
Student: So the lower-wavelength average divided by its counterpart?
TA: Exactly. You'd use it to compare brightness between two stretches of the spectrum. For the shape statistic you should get 1.04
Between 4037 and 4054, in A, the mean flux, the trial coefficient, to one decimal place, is 13.1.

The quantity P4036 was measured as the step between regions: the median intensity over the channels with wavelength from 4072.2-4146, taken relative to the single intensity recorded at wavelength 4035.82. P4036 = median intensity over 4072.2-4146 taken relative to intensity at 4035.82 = -1.0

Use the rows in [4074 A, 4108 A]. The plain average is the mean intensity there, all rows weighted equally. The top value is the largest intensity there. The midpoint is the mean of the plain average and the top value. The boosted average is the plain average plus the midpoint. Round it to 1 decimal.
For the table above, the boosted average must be 29.3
